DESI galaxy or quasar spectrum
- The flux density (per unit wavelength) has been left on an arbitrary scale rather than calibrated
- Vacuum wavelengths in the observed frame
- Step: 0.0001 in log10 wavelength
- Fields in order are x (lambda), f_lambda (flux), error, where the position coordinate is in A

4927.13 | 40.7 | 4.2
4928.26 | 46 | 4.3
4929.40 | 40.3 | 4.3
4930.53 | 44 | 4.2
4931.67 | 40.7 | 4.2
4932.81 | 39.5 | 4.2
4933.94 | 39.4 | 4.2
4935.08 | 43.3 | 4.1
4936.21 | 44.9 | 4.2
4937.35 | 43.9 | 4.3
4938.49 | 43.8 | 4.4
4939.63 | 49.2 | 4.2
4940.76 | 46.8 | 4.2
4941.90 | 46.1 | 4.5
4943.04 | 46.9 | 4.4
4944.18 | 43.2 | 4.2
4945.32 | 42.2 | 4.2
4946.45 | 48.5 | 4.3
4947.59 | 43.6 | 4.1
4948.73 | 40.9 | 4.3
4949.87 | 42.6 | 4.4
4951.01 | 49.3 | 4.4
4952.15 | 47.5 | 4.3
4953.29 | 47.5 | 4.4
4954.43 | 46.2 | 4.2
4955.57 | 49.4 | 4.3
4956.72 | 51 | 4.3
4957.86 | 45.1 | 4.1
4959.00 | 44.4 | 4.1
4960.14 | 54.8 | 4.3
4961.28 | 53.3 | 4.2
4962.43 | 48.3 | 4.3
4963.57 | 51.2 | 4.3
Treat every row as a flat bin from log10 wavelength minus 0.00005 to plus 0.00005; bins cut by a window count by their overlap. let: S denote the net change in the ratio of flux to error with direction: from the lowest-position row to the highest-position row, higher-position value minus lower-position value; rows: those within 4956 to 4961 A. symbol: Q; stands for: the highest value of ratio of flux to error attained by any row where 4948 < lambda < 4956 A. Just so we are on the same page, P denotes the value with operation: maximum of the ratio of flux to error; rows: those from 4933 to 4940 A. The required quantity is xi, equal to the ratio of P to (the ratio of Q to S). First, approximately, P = 11.71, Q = 11.5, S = 0.9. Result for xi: 0.9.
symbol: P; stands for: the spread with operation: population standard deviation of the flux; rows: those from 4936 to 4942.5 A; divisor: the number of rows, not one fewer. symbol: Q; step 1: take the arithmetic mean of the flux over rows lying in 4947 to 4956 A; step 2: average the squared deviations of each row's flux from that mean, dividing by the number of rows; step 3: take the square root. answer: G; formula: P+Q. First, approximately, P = 1.87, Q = 2.96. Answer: 4.8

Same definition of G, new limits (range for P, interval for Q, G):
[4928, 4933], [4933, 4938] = 4.6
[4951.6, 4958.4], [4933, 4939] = 3.9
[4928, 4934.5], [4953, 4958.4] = 4.6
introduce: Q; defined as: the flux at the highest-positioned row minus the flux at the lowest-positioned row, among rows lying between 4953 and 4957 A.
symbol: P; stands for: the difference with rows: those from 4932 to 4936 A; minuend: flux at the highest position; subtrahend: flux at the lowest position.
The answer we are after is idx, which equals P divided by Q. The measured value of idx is 1.1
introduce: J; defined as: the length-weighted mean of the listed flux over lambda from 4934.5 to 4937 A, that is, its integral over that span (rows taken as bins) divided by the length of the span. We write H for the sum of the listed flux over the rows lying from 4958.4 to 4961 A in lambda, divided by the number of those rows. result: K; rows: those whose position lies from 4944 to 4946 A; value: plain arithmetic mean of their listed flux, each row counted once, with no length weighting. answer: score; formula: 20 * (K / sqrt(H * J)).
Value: 18.3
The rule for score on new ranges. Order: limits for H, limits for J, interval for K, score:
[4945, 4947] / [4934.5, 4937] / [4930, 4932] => 18.9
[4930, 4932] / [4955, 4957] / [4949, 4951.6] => 20.0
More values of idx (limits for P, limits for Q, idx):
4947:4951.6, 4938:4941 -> 1.9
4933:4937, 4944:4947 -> 1.0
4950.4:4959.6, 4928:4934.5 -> 0.7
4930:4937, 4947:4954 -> 0.2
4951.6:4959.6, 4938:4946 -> 1.9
